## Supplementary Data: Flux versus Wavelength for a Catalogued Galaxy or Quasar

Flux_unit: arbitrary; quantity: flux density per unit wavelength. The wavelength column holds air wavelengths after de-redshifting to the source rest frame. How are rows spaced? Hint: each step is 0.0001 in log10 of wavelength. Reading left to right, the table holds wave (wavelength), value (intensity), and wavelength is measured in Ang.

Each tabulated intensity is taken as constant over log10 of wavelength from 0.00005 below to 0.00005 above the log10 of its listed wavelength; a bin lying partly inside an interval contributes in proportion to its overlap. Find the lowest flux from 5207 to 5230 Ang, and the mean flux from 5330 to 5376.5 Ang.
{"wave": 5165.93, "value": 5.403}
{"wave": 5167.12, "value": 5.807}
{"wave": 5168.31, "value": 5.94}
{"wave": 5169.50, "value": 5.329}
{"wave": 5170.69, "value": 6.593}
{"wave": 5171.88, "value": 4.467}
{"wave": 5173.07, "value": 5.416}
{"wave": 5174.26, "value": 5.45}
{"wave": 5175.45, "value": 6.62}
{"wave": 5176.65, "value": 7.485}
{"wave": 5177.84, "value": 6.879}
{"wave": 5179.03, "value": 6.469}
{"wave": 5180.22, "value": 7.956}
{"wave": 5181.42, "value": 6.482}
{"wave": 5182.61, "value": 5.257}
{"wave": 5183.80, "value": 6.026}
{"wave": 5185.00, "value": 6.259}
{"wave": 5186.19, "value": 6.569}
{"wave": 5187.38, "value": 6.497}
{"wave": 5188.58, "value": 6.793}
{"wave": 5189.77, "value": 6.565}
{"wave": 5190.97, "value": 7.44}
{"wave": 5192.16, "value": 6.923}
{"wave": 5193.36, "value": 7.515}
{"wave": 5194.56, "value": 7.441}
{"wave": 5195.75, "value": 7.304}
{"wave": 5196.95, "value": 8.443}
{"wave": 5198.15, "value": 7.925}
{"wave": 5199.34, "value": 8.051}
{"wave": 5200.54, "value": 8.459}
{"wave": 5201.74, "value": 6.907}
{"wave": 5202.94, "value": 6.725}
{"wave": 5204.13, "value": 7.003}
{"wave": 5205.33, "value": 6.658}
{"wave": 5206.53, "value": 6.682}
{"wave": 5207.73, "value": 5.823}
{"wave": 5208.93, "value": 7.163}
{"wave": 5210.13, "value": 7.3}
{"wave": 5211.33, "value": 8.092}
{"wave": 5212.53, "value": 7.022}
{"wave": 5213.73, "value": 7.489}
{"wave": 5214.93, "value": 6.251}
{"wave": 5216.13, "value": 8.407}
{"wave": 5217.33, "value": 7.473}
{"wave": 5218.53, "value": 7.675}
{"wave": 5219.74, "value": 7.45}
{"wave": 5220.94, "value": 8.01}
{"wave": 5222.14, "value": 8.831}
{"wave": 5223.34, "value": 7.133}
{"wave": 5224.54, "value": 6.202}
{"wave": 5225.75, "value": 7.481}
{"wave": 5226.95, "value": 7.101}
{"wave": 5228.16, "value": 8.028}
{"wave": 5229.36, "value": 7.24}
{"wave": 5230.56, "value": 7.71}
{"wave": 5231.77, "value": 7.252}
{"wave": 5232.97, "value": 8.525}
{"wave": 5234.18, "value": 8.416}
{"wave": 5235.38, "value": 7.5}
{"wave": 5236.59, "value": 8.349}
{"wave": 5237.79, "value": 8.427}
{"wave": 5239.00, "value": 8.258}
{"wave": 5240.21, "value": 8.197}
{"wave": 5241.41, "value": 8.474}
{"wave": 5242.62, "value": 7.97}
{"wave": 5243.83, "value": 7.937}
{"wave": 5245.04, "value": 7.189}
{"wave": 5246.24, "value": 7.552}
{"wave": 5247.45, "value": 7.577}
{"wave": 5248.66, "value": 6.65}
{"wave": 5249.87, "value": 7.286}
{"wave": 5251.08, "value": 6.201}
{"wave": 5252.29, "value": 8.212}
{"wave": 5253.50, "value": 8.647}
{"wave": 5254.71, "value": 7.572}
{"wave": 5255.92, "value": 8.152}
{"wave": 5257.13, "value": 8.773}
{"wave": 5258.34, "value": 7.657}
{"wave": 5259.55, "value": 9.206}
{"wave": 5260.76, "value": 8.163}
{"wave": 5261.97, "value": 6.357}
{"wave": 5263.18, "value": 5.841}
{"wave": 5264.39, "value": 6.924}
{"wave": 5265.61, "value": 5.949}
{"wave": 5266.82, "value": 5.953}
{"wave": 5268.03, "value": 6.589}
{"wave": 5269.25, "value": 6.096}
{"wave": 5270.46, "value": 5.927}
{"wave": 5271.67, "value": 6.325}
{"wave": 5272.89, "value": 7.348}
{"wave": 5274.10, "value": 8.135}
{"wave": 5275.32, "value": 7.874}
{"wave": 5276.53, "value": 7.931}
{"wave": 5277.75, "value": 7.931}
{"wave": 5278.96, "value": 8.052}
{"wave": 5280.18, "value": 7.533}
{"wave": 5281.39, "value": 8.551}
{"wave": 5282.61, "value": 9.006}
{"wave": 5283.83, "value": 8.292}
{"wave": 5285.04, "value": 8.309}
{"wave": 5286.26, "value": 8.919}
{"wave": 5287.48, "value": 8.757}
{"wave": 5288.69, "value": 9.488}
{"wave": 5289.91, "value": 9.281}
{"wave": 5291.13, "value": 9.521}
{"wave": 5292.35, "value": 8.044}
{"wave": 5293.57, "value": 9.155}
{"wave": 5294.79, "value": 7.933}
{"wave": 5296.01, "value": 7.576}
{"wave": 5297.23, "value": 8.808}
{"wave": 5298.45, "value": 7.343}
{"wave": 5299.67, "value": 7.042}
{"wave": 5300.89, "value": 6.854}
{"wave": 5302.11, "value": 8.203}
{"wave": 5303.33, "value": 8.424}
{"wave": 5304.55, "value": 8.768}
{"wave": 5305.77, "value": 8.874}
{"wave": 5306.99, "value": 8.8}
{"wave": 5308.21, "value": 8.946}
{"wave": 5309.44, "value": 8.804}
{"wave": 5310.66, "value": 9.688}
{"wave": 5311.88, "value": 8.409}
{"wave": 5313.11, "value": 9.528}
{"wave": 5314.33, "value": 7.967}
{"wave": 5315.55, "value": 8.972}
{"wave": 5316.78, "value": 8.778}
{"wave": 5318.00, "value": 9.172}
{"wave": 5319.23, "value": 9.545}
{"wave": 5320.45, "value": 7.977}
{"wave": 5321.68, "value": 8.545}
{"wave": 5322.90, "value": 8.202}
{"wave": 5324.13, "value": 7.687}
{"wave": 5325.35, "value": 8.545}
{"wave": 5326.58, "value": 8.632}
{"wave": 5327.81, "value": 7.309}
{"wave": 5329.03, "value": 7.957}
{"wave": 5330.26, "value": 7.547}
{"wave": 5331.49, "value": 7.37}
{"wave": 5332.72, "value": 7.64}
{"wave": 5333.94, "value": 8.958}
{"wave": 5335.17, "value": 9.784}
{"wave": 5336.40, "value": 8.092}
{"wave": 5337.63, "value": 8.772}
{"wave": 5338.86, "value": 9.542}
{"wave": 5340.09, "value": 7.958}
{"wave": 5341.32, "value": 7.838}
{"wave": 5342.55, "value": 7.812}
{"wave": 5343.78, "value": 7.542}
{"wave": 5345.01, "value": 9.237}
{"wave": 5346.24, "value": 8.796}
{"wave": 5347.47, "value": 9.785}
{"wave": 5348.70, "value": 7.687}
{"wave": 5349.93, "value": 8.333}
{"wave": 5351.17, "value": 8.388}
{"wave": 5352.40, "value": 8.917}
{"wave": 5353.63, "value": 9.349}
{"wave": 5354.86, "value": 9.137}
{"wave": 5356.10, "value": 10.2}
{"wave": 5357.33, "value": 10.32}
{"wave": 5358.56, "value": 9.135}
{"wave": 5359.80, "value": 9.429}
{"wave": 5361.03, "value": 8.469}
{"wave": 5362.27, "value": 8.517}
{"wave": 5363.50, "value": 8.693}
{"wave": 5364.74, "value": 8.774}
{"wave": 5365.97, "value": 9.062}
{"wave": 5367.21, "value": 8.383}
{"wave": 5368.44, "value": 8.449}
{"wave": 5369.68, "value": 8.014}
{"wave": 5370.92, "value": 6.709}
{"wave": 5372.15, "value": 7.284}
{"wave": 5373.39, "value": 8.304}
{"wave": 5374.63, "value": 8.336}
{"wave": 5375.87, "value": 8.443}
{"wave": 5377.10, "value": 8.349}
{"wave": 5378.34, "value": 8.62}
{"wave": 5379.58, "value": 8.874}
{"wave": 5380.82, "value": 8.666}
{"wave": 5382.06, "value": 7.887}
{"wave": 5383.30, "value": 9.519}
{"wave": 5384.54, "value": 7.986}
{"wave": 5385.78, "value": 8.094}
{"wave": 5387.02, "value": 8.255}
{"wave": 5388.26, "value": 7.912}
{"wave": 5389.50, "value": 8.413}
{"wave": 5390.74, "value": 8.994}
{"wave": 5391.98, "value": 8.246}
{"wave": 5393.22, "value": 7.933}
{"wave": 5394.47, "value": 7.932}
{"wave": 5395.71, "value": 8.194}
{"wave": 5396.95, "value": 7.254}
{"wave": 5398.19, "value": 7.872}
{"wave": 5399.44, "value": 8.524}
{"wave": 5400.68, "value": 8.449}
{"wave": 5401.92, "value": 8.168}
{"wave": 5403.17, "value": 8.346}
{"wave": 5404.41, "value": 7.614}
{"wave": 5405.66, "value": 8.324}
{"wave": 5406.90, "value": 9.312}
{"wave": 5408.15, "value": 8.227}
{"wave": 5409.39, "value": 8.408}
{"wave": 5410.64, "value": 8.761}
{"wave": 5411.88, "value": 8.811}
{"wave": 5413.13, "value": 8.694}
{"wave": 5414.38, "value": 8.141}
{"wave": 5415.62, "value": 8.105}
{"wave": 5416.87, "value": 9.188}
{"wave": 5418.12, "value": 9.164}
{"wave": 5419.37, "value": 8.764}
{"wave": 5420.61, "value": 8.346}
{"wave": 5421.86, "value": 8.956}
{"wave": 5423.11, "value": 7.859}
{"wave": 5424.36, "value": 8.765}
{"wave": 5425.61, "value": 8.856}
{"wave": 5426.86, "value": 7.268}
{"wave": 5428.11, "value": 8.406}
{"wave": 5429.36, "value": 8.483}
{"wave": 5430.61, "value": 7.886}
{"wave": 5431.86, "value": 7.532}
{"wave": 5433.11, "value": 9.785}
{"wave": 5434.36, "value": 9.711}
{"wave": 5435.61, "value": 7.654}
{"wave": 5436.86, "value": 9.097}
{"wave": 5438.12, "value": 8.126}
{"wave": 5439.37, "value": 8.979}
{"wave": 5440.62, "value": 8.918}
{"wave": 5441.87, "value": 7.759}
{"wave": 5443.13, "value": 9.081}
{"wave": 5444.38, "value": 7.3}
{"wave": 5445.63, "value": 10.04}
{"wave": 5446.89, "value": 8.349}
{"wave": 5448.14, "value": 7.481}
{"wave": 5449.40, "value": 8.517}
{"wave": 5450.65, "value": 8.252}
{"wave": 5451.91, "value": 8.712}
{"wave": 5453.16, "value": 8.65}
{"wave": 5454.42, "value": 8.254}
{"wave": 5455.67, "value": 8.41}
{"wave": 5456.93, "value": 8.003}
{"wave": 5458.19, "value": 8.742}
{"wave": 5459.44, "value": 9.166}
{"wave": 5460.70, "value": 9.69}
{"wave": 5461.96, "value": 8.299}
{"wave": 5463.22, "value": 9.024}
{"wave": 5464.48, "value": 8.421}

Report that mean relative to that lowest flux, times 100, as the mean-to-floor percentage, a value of 147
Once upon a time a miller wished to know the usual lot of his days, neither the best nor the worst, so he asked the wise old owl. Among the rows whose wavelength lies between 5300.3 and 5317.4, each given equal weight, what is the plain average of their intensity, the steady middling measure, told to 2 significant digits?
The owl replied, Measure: 8.6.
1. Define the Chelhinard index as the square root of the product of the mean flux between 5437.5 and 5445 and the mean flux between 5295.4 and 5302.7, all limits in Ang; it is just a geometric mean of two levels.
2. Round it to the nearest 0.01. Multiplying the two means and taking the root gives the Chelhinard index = 7.99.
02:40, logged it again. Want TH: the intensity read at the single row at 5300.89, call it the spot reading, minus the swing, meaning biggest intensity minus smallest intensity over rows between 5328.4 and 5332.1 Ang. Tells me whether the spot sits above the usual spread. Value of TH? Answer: 6.3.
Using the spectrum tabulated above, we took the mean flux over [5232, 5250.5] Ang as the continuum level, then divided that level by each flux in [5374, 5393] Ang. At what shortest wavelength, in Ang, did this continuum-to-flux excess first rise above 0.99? 5382.06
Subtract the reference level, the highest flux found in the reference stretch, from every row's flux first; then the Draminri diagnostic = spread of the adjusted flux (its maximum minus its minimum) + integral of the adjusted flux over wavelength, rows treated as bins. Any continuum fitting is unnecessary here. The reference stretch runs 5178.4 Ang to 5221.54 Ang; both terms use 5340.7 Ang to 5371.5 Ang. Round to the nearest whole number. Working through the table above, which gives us 10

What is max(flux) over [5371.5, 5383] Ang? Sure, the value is 8.874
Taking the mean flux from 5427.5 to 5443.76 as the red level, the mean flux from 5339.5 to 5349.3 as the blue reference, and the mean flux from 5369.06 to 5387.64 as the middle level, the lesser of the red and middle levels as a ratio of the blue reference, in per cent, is 99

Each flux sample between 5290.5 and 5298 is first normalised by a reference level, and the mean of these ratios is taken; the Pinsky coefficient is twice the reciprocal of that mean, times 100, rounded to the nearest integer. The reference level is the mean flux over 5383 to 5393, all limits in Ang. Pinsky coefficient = 198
